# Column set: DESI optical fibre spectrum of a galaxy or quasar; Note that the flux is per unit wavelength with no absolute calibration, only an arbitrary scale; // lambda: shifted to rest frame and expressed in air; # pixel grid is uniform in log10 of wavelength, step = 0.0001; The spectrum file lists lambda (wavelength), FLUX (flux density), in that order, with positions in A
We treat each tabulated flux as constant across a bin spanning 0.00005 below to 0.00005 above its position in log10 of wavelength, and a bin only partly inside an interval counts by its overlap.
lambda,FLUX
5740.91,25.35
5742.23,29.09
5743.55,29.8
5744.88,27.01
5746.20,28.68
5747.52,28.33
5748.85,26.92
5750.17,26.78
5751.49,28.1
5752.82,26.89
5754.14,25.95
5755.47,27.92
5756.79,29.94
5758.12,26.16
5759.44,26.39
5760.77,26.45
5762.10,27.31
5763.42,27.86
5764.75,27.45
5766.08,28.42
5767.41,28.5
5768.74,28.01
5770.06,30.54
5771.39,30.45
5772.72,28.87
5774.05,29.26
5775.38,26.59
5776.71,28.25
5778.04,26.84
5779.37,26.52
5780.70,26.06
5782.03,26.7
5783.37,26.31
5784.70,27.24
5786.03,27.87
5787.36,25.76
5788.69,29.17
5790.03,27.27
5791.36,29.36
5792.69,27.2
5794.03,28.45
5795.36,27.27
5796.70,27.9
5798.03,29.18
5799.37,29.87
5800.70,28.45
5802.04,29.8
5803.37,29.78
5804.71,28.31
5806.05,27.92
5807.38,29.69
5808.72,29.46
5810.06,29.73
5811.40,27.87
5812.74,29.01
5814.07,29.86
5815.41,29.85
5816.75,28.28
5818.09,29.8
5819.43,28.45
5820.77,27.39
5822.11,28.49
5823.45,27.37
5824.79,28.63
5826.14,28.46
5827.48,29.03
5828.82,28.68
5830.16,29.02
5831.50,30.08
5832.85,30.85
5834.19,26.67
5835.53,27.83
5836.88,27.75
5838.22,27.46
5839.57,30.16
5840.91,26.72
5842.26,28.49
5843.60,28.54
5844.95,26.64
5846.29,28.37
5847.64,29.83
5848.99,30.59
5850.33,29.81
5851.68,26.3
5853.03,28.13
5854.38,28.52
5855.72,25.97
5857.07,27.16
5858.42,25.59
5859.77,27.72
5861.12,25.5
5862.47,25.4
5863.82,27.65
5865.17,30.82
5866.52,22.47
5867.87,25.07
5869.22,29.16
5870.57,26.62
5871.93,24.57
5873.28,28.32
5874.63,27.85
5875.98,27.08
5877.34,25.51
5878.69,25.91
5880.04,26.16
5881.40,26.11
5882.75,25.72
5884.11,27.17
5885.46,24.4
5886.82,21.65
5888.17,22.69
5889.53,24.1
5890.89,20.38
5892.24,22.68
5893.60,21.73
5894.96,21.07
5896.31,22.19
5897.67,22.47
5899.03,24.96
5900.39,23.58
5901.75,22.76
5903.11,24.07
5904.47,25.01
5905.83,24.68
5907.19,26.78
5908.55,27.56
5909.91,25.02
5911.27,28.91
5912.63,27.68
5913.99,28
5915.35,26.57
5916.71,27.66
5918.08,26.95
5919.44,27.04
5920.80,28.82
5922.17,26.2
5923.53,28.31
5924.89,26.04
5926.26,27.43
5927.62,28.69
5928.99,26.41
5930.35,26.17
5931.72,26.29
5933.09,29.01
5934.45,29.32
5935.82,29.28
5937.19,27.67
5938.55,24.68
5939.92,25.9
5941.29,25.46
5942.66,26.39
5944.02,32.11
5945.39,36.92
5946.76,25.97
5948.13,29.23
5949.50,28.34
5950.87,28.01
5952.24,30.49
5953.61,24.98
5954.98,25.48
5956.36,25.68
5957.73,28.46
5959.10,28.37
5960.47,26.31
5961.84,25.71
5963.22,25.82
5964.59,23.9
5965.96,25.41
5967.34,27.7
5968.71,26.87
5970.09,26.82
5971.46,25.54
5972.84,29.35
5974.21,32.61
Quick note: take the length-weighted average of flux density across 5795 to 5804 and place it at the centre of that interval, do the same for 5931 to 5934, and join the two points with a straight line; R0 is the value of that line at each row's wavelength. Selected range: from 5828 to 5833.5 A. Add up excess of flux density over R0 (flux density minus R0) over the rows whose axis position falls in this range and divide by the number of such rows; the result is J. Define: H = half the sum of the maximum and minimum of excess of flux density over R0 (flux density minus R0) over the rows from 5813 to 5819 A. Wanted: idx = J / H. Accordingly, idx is 4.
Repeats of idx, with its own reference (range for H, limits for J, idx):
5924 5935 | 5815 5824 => 3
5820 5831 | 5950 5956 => 1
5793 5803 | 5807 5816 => -1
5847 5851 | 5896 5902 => -3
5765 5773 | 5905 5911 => -39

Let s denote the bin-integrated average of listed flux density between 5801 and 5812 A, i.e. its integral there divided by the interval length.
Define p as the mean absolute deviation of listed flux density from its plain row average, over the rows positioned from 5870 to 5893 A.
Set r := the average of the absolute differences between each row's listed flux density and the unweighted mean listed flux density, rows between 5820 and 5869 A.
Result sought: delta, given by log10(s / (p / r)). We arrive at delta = 1.35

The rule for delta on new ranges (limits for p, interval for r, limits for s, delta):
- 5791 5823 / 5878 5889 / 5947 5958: 1.72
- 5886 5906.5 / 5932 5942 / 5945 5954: 1.62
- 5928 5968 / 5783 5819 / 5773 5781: 1.15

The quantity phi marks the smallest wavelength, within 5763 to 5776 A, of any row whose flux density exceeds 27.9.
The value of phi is 5766.08 A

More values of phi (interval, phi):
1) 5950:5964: 5950.87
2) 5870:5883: 5873.28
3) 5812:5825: 5812.74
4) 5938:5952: 5944.02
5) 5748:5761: 5751.49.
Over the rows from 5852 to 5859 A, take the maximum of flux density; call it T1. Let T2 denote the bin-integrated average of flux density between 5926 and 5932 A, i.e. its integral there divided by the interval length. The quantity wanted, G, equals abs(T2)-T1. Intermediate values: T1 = 28.52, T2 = 27.0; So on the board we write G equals -1.5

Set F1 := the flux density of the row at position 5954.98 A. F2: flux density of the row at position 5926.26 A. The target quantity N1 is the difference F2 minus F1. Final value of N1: 2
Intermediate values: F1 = 25.48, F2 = 27.43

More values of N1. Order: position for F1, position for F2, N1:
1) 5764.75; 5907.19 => -1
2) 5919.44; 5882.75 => -1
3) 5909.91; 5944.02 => 7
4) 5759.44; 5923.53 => 2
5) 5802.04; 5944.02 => 2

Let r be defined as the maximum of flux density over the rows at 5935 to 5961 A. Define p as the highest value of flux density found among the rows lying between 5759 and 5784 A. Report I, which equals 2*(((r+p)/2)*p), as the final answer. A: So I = 2060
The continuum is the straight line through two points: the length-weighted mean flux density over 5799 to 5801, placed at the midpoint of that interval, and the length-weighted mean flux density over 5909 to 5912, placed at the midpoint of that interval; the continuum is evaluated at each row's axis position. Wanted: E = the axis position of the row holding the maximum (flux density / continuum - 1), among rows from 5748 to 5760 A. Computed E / 5756.79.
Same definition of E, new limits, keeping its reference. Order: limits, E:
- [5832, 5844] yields 5832.85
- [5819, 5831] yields 5830.16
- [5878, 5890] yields 5884.11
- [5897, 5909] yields 5908.55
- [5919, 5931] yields 5927.62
